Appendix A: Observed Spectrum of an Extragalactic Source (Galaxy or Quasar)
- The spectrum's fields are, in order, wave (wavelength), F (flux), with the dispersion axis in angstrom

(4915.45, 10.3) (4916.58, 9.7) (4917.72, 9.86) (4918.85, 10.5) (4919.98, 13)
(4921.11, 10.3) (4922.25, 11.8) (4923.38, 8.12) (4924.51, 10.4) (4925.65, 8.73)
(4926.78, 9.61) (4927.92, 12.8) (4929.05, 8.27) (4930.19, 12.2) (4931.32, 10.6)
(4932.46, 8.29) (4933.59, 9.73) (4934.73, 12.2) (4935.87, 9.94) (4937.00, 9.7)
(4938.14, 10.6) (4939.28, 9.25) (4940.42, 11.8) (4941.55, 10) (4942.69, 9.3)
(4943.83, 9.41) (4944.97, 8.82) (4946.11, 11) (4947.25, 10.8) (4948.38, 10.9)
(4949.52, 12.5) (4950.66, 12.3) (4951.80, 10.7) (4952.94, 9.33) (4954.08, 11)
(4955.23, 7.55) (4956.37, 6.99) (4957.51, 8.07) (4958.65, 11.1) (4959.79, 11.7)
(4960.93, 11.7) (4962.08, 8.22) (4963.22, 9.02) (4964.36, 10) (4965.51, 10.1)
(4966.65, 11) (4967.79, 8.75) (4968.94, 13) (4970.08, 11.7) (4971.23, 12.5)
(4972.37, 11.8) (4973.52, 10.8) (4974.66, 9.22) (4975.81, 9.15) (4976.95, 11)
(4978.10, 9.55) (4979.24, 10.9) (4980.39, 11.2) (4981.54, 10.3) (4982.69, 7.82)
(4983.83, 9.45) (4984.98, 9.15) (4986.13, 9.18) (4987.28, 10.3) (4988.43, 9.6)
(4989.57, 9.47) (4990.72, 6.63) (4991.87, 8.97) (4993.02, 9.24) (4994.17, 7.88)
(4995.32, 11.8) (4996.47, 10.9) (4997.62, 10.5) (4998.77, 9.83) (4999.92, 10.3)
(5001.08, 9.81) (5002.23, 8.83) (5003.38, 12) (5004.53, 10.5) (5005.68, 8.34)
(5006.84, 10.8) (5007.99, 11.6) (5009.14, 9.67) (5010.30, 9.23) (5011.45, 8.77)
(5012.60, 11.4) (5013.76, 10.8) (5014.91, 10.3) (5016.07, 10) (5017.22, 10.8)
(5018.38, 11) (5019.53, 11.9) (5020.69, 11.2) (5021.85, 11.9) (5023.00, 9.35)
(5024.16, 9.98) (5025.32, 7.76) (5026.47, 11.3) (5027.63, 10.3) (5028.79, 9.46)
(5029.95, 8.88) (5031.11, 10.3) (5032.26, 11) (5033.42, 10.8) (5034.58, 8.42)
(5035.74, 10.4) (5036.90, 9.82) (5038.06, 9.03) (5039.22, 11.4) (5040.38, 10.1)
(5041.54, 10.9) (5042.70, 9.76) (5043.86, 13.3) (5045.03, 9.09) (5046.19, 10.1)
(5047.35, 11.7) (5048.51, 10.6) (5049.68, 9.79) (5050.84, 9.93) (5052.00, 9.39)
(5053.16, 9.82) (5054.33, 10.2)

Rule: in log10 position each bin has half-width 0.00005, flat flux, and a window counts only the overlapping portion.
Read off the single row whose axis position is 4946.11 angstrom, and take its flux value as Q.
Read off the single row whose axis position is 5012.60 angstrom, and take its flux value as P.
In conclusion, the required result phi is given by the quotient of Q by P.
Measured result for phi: 0.965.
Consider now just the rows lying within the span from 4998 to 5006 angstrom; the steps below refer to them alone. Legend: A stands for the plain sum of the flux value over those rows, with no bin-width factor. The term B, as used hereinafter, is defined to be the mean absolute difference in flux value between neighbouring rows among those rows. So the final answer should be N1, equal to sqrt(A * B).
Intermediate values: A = 70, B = 1.46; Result 10.1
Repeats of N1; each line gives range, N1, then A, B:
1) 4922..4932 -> 15.9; 93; 2.72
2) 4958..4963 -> 7.6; 43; 1.36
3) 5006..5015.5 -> 9.3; 83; 1.05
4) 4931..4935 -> 9.2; 41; 2.07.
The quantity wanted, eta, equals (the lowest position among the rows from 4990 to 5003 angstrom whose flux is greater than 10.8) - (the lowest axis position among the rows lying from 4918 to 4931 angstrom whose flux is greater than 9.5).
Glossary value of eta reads 76.5 angstrom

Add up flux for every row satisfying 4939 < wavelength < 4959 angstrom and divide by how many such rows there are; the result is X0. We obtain 10.05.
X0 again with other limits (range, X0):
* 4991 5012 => 9.94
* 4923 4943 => 10.09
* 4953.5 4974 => 10.28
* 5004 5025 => 10.42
